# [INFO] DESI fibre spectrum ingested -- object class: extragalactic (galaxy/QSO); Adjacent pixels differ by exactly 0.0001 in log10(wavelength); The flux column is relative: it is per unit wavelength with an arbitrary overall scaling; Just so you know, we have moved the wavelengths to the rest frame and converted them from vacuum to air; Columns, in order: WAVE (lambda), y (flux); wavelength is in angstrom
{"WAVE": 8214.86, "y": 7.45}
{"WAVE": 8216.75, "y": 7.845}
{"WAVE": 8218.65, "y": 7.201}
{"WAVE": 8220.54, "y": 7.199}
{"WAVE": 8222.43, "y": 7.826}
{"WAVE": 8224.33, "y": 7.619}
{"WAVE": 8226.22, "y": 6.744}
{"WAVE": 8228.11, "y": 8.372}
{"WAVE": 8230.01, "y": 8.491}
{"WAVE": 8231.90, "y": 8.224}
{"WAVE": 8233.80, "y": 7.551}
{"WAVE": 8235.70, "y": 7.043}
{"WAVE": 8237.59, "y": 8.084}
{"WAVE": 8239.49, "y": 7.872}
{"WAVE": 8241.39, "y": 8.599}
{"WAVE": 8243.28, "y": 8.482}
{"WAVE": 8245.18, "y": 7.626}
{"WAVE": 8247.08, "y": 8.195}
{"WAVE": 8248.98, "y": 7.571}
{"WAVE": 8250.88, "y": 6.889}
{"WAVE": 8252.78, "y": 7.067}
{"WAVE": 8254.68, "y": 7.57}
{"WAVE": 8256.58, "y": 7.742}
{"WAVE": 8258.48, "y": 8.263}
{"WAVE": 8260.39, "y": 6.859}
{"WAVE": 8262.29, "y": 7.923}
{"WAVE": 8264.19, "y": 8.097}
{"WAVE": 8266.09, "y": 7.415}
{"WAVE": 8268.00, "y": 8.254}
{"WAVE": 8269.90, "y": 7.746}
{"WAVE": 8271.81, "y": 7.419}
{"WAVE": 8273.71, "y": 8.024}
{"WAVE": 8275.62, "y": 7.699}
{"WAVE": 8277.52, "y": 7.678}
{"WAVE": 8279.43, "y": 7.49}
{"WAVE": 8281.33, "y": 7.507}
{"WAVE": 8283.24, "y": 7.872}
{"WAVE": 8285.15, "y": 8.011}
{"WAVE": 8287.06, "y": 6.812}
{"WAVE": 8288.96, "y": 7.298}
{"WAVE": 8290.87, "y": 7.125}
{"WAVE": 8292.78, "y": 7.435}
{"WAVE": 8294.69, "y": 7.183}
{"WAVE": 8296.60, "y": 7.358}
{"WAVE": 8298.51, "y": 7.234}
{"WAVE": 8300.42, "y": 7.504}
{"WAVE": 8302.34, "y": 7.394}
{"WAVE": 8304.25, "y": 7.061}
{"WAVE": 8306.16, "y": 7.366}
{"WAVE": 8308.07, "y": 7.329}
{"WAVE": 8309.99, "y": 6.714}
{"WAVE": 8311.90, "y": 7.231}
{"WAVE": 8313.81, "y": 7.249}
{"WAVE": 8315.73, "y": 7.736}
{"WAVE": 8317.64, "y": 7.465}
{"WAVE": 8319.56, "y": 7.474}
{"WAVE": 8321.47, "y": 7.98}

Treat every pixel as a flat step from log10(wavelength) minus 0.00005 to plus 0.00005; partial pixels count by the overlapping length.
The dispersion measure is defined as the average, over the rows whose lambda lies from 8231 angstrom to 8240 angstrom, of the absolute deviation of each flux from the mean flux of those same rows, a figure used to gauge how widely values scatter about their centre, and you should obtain 0.37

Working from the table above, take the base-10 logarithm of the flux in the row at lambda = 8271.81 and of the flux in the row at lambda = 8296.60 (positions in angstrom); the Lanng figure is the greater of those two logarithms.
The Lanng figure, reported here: 0.870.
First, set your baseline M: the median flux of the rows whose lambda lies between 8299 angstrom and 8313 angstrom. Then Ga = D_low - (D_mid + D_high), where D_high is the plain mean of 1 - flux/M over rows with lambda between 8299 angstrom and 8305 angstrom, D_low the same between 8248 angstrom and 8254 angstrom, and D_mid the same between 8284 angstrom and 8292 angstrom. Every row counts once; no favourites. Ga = 0.02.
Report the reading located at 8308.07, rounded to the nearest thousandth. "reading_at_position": 7.329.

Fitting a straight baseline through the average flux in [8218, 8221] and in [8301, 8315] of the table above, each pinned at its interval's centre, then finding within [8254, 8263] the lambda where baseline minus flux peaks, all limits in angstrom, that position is 8260.39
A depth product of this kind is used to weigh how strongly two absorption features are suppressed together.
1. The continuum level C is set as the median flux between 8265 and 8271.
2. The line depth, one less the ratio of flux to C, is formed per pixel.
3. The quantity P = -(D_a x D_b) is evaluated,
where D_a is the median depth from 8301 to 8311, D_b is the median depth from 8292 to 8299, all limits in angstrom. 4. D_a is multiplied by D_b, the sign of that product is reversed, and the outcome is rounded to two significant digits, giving -0.0031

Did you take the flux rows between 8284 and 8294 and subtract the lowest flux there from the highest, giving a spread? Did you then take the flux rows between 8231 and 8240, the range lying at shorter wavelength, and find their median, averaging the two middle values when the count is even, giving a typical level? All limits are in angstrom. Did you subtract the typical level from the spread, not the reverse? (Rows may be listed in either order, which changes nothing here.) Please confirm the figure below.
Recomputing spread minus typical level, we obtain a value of -6.7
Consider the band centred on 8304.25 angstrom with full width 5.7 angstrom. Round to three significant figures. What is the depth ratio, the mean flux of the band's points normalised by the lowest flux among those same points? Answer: 1.03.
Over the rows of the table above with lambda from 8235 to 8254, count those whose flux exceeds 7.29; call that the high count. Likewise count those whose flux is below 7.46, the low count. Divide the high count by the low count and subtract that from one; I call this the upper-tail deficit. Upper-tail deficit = -1.3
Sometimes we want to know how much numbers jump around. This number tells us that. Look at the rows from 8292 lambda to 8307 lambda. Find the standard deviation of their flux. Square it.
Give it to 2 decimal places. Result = 0.02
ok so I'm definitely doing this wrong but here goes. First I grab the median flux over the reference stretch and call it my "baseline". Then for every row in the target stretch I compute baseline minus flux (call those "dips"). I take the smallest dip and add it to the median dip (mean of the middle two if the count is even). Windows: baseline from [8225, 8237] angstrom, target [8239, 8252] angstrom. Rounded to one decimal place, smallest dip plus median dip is -0.7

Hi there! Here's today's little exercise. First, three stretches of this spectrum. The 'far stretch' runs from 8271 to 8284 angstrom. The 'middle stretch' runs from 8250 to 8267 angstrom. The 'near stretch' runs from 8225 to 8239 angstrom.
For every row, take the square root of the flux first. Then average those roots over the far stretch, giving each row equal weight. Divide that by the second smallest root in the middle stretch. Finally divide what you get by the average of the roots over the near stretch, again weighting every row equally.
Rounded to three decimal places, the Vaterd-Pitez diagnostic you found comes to 0.378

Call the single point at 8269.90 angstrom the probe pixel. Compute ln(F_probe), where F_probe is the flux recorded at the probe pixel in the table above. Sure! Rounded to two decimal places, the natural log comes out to 2.05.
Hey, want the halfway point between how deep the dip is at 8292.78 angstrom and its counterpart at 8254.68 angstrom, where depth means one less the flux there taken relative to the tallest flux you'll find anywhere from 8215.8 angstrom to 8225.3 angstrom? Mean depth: 0.044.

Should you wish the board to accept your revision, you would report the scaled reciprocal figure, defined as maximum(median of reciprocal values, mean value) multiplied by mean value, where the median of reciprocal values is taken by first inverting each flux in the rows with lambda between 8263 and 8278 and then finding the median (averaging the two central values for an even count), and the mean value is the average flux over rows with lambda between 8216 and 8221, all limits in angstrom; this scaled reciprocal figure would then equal 55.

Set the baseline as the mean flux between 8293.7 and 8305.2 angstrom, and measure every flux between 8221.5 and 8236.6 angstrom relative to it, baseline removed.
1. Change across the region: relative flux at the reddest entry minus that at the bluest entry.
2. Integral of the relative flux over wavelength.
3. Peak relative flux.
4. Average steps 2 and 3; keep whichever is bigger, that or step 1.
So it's 4.0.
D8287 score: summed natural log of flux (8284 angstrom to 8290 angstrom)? 5.99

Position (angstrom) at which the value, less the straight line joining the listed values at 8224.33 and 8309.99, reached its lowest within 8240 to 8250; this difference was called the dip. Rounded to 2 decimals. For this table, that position 8248.98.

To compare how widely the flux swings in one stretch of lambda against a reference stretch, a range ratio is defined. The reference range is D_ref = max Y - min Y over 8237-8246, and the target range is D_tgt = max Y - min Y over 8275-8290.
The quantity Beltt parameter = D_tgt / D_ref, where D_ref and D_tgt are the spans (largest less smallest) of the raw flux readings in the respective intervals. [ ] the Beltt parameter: 1.2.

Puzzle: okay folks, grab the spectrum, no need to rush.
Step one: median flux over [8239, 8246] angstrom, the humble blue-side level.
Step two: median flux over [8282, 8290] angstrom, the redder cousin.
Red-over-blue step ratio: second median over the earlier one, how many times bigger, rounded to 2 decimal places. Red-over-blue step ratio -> 0.93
